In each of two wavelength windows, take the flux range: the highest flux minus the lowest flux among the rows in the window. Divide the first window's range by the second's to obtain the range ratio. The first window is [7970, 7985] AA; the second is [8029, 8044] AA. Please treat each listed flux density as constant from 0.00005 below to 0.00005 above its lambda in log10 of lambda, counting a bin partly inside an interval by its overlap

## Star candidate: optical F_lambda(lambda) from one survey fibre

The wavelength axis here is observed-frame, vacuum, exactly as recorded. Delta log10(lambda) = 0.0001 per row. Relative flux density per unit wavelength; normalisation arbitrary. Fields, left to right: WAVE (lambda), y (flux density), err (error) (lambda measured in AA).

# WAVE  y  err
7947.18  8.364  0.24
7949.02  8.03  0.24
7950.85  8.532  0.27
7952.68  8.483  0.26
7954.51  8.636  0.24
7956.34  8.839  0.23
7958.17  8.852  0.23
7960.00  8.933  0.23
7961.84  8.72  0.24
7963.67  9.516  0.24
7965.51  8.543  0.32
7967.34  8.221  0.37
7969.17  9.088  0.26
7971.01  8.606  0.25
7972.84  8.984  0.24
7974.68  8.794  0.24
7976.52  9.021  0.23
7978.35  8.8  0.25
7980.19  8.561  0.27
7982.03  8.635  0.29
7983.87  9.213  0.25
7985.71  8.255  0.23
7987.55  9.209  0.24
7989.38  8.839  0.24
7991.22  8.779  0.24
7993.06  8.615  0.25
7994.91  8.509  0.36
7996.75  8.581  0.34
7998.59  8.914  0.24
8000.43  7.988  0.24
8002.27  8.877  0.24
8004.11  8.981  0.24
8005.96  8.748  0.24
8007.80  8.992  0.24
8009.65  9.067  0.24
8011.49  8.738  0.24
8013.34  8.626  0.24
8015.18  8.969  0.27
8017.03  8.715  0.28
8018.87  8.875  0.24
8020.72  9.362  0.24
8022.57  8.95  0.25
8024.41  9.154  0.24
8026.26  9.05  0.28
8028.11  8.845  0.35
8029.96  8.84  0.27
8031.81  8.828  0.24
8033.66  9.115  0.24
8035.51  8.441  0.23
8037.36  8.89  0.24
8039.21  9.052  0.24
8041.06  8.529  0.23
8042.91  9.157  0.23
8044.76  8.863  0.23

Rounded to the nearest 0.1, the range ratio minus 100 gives -99.1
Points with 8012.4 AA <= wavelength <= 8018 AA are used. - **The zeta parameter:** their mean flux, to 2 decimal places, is 8.77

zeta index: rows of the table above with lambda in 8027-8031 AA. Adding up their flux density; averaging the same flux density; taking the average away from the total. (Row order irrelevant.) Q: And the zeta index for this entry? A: 8.84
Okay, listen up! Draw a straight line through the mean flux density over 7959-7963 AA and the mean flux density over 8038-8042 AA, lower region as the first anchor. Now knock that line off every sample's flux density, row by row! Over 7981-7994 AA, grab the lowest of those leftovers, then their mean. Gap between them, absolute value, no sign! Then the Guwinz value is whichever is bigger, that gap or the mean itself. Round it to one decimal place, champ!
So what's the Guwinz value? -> 0.5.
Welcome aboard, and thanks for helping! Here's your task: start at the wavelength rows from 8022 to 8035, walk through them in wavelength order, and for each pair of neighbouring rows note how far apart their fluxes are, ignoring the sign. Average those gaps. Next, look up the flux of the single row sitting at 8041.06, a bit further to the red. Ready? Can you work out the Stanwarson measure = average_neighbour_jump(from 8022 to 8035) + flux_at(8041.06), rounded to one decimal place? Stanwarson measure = 8.7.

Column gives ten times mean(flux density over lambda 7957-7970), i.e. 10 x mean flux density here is 88.4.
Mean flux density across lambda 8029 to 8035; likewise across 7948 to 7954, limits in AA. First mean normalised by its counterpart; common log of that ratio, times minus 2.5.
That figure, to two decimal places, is -0.07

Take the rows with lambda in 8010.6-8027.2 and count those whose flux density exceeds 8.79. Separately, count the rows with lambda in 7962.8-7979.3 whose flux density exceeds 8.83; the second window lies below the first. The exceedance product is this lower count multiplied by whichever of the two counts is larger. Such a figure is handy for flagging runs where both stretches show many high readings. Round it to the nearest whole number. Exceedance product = 24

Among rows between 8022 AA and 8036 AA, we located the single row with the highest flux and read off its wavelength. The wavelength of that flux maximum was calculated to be 8024.41 AA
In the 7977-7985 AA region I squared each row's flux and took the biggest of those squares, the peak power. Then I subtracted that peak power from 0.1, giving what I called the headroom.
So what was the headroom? -84.8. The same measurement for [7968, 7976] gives -82.5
